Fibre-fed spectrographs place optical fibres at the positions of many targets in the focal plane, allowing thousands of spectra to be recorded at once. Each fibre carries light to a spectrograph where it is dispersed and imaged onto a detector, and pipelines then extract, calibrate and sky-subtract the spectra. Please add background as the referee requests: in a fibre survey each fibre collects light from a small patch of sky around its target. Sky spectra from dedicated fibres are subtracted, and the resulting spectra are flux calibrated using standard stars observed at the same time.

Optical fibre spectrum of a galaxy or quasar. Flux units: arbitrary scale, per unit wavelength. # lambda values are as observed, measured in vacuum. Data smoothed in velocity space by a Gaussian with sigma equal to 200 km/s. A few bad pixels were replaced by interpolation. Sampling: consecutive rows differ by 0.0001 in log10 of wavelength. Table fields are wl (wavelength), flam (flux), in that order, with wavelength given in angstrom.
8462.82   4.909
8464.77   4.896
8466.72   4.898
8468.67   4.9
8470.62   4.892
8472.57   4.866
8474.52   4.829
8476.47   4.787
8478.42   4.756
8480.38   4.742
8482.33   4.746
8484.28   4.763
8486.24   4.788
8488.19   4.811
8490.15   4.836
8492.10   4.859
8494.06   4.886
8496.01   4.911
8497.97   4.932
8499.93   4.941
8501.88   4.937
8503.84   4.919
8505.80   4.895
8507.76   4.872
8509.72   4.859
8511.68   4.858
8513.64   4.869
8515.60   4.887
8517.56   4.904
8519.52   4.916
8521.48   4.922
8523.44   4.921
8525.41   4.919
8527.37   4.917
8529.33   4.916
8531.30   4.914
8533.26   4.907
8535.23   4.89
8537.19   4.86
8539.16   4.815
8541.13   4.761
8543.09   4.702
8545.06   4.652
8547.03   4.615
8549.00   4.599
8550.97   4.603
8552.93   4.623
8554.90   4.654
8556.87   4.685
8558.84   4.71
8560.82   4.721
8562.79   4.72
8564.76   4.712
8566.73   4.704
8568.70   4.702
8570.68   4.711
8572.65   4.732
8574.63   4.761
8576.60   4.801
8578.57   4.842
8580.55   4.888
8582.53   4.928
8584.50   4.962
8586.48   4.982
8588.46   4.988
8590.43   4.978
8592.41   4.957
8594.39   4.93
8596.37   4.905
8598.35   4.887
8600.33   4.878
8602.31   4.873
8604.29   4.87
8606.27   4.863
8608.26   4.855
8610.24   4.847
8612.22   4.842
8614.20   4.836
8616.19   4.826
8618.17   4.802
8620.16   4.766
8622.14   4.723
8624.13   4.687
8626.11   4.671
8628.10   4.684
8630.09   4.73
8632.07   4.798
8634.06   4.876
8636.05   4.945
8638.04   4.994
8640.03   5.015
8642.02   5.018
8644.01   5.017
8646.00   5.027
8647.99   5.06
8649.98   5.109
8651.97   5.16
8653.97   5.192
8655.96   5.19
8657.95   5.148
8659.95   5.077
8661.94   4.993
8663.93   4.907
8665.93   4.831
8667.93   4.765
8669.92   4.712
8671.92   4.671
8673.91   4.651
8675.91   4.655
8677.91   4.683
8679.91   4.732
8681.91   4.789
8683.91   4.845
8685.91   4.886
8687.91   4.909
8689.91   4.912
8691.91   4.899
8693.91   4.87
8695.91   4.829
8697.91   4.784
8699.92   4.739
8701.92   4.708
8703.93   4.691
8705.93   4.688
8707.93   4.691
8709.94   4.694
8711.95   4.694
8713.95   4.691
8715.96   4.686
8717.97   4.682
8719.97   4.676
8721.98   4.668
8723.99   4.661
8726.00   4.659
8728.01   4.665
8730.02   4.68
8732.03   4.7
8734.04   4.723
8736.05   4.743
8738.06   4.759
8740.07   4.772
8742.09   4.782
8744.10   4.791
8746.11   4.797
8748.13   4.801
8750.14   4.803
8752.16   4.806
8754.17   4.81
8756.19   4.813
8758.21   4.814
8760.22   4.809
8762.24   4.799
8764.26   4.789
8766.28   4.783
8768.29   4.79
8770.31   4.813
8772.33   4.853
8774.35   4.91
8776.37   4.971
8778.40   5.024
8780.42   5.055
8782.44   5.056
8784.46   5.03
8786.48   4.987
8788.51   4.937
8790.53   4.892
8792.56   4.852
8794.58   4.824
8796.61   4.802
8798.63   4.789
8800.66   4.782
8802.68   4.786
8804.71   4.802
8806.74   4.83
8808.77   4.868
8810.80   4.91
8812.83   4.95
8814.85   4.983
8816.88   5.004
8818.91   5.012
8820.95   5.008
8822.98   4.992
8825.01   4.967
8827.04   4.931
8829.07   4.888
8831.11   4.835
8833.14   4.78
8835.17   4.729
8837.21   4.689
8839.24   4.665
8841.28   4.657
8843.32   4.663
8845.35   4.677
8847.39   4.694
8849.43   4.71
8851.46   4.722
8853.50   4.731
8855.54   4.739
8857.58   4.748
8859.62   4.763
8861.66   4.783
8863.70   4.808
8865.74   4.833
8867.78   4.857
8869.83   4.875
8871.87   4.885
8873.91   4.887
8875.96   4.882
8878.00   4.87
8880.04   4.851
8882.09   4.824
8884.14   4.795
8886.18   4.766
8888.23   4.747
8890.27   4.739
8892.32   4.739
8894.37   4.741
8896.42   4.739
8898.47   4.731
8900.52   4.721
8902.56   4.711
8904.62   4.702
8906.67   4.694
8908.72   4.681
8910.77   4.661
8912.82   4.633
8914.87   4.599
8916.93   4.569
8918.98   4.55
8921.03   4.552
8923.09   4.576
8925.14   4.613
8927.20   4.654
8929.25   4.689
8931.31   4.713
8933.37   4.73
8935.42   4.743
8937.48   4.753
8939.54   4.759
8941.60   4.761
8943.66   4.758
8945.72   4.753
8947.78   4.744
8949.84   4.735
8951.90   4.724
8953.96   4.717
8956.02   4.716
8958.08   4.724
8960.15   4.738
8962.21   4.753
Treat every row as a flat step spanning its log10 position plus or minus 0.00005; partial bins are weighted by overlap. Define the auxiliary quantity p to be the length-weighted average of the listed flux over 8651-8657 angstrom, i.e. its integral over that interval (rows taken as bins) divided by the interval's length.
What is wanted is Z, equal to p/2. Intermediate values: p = 5.18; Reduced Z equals 2.59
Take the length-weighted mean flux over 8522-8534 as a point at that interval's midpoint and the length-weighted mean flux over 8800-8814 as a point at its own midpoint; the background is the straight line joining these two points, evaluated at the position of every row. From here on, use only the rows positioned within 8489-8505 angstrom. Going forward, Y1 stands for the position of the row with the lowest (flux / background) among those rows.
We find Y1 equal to 8490.15 angstrom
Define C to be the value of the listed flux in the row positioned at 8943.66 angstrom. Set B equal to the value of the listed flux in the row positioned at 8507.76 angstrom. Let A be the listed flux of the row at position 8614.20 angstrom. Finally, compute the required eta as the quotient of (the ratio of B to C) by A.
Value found 0.212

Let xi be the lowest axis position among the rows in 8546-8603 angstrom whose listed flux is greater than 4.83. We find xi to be 8578.57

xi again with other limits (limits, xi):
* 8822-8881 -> 8822.98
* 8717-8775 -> 8772.33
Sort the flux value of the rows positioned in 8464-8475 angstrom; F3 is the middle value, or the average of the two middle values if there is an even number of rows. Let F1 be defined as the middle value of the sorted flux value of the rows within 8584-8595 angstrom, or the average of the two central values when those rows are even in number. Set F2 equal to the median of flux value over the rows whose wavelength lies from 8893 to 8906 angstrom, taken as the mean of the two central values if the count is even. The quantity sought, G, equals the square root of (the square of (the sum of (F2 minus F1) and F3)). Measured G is 4.65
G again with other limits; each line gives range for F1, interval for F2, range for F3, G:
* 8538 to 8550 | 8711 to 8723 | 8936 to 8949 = 4.76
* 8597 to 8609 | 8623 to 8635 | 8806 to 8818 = 4.77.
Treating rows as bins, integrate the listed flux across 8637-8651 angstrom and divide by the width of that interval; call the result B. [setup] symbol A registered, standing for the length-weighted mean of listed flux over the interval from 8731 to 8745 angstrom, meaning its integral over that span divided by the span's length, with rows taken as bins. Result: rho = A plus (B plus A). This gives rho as 14.5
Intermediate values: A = 4.75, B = 5.0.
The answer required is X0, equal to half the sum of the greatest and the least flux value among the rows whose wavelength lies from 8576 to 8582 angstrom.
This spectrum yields 4.84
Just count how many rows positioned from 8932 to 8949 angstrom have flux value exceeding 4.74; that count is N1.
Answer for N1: 7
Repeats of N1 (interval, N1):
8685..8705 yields 7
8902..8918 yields 0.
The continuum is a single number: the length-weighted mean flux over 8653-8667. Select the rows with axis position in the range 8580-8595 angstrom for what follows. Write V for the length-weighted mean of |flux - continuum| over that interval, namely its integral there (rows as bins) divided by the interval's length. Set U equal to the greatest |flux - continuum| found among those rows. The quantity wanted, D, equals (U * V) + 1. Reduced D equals 1.01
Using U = 0.16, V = 0.09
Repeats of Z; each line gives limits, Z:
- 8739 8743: 2.39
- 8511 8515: 2.43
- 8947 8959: 2.36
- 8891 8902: 2.37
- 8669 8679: 2.34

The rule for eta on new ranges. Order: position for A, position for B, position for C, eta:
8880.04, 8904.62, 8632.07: 0.202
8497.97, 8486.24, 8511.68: 0.200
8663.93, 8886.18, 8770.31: 0.202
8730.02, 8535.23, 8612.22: 0.216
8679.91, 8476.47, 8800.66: 0.212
